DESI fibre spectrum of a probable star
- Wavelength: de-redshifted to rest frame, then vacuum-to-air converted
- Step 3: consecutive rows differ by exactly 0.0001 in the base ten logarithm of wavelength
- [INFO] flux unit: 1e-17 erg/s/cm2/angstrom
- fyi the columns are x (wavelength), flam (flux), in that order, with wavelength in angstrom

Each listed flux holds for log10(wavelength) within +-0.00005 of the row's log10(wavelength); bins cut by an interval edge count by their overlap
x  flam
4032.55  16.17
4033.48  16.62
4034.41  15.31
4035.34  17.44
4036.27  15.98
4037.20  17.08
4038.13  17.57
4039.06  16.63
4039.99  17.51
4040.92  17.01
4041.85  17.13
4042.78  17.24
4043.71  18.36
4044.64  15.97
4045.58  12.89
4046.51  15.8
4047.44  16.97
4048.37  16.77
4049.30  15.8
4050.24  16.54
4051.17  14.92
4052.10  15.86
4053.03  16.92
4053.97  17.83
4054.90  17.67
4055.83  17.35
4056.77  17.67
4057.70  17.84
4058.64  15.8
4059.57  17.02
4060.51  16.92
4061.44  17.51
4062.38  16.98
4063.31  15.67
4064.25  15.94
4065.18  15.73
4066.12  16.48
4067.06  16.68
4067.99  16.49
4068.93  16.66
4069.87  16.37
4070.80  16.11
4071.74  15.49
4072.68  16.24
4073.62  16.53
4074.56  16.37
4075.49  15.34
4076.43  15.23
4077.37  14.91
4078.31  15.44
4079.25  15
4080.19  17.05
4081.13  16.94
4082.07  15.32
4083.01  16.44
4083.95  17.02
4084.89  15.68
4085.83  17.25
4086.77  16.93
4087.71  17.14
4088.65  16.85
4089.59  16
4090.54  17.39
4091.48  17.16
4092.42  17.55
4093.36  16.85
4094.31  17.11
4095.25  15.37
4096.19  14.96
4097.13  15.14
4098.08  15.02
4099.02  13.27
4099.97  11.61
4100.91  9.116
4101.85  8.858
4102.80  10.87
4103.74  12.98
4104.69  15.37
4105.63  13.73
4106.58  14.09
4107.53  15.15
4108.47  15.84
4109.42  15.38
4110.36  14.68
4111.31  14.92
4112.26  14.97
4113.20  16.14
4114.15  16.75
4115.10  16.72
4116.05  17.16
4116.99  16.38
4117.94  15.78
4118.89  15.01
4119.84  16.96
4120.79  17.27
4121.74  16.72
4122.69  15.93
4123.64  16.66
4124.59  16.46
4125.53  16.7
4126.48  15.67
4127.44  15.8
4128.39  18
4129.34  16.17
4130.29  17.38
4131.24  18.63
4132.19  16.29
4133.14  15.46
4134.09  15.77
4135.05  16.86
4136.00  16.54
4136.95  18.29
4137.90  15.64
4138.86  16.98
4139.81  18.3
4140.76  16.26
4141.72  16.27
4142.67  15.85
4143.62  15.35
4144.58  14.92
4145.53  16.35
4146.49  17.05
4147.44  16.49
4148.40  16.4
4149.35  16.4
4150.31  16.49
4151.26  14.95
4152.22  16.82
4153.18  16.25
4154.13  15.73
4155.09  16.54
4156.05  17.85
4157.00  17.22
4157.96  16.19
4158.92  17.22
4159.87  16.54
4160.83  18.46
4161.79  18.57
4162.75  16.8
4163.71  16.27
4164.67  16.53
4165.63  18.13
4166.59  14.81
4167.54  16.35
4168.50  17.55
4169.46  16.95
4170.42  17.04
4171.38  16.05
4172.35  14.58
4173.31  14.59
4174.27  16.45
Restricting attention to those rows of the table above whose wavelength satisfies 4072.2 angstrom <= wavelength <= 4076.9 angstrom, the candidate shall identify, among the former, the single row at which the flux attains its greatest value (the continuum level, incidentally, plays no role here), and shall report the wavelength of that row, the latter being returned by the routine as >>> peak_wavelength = 4073.62 angstrom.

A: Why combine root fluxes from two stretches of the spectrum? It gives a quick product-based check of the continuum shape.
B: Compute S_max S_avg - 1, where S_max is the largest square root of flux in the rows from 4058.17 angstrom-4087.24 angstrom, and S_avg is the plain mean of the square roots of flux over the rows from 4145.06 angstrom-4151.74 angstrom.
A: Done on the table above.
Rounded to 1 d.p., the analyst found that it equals 15.9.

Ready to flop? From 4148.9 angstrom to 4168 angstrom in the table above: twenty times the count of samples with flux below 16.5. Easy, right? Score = 180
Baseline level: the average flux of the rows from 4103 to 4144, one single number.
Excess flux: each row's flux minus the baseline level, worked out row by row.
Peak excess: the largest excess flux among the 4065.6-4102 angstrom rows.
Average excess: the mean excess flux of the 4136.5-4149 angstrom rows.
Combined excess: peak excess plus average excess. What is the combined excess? 1.8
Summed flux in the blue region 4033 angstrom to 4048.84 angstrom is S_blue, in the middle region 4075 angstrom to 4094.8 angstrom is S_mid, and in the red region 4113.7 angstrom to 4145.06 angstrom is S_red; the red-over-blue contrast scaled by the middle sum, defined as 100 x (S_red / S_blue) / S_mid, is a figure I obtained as 0.56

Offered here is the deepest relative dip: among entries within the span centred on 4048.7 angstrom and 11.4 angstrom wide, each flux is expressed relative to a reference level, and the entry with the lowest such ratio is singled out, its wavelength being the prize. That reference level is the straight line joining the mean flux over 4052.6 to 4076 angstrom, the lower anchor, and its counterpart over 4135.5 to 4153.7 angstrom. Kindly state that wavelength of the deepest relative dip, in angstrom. 4045.58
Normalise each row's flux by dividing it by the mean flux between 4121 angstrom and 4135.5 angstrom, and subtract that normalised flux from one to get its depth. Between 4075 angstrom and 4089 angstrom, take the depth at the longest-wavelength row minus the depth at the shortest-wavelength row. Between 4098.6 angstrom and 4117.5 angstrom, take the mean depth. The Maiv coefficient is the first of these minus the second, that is -0.23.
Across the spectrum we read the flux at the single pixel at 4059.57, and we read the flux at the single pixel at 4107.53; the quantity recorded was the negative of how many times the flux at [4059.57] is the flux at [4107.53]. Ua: -1.12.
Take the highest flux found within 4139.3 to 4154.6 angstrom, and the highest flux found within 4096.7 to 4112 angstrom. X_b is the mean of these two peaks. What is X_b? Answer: 17.1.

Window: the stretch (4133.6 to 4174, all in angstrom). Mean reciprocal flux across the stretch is 0.0607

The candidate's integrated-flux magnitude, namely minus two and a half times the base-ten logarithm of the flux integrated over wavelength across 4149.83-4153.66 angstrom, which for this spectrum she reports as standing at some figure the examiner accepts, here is -4.48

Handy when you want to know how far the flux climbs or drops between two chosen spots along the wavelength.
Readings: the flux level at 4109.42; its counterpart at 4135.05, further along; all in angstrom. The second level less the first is 1.5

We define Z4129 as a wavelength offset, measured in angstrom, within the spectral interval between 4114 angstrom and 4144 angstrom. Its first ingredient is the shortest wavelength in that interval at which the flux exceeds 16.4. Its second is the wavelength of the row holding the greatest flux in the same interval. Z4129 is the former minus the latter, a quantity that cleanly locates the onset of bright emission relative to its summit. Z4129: -17.1 angstrom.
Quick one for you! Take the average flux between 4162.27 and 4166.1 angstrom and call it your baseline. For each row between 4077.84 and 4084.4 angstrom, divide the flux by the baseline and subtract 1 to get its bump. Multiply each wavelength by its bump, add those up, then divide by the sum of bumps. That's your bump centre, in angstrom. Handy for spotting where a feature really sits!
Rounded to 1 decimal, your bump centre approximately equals 4080.1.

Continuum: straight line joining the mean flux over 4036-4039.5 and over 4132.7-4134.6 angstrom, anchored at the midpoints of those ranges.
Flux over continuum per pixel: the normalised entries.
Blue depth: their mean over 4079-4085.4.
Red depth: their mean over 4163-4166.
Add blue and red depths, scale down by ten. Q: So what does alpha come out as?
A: 0.211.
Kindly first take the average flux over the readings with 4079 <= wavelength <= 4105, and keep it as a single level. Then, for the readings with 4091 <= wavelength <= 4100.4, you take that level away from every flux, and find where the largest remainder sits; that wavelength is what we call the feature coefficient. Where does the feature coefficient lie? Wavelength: 4092.42 angstrom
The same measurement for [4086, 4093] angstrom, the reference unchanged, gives 4092.42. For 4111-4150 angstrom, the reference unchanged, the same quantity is 4131.24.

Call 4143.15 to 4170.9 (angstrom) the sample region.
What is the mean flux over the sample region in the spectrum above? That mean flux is 16.6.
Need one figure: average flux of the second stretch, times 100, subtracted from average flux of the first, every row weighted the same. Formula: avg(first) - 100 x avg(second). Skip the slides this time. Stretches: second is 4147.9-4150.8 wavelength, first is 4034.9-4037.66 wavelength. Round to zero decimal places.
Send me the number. -1626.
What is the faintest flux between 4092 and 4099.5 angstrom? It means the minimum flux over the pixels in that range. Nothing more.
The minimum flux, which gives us 13.27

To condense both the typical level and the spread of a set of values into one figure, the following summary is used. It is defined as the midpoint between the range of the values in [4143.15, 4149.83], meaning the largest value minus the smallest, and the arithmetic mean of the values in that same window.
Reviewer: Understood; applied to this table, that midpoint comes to 9.13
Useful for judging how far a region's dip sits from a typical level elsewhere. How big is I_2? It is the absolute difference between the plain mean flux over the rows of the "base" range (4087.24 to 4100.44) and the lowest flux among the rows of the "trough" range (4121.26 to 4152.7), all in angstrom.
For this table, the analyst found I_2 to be 0.9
